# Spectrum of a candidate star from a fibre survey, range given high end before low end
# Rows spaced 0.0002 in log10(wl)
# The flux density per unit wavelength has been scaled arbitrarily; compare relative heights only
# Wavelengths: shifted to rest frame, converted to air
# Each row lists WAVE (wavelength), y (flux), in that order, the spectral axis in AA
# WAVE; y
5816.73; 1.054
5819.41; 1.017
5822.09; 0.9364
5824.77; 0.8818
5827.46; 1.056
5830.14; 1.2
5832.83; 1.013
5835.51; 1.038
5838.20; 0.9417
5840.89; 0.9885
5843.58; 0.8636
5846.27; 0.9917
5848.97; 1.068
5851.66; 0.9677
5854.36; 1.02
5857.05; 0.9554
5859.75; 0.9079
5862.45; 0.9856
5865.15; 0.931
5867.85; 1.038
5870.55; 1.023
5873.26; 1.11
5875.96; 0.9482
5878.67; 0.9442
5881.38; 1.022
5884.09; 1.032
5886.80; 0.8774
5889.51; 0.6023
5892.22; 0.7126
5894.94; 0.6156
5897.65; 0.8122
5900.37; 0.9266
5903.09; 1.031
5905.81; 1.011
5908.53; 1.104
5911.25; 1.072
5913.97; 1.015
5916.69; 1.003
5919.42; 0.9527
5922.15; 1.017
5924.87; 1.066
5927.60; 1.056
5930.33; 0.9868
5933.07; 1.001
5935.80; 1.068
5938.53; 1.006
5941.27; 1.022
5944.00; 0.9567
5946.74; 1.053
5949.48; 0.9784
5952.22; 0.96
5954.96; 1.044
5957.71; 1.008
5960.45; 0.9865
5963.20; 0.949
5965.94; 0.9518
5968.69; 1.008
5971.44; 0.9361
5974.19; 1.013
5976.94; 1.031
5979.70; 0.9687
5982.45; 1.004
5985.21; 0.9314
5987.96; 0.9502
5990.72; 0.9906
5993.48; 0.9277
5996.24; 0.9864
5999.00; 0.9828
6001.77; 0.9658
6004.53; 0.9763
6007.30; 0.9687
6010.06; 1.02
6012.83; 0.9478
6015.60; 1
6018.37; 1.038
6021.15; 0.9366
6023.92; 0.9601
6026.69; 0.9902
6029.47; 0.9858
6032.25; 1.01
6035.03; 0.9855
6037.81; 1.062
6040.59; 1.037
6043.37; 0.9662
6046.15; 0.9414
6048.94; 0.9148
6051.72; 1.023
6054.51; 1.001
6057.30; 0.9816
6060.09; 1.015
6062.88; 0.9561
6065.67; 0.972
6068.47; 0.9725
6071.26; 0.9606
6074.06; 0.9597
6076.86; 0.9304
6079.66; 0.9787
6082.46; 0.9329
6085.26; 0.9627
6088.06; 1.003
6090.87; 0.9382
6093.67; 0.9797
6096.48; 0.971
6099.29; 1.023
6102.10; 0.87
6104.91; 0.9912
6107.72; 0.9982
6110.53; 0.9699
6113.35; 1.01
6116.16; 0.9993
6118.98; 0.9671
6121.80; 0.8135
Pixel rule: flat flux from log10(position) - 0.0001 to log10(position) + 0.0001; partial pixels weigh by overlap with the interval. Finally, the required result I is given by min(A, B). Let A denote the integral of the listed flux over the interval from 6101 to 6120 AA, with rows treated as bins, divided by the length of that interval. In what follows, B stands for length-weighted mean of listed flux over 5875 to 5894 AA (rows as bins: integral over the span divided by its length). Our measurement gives 0.87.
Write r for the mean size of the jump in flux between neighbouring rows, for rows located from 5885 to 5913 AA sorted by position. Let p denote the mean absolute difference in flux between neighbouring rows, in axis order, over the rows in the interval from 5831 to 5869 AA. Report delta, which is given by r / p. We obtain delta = 1.5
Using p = 0.077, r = 0.116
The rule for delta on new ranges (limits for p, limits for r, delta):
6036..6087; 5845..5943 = 2.2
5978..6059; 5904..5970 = 1.2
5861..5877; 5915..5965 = 0.6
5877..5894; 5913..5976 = 0.4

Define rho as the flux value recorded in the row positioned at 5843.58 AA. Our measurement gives 0.8636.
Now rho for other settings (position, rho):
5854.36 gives 1.02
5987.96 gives 0.9502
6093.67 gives 0.9797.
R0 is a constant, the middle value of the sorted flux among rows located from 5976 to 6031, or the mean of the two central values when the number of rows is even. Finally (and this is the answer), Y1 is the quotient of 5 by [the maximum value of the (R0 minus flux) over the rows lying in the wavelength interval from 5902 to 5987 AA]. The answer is 104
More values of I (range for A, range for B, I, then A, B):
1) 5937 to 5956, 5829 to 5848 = 1.00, 1.00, 1.00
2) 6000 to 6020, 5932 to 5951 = 0.99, 0.99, 1.01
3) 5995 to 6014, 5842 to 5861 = 0.97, 0.98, 0.97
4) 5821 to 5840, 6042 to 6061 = 0.98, 1.01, 0.98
